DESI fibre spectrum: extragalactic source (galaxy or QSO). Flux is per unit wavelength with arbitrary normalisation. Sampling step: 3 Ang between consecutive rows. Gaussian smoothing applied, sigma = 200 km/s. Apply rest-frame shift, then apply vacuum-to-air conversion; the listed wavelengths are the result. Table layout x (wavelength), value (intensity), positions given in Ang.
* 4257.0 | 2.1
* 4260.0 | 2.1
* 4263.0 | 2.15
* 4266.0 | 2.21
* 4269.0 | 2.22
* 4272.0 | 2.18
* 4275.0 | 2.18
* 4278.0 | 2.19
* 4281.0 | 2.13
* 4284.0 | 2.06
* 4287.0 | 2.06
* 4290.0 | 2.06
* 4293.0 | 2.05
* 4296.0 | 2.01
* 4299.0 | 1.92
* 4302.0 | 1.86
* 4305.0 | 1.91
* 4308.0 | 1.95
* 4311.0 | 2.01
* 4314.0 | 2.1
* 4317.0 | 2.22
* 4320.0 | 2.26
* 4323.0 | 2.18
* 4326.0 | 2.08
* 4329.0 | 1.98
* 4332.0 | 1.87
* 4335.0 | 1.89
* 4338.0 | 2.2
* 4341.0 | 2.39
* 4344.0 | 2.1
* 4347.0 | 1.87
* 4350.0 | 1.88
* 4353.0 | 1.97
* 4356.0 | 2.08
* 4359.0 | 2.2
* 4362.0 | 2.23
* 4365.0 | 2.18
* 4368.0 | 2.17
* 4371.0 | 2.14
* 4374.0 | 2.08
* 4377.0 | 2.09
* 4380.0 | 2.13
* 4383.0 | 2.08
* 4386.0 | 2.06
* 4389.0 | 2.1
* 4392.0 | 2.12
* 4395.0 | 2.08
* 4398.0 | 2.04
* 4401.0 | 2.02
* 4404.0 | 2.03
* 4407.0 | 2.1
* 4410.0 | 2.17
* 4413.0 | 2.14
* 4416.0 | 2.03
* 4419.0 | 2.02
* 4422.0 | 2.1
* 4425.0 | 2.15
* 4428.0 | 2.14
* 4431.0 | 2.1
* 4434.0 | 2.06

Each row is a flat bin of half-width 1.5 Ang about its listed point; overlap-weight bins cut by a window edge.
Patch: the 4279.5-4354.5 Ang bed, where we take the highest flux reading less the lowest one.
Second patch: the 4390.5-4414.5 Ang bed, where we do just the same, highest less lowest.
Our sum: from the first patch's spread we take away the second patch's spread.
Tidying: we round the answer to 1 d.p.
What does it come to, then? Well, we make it 0.4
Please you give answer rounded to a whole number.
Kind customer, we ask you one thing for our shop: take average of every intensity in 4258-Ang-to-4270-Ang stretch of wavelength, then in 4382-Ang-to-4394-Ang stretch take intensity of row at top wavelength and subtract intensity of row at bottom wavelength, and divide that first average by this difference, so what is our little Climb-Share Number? 54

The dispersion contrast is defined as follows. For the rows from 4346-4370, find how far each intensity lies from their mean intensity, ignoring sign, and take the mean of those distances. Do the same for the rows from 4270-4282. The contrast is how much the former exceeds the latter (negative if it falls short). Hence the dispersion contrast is 0.104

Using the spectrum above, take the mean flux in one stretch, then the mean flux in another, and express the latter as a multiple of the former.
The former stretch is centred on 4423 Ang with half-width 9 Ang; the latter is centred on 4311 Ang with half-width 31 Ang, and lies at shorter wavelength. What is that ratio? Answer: 0.98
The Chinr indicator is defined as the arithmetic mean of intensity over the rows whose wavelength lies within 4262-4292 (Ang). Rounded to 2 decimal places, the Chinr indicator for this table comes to 2.14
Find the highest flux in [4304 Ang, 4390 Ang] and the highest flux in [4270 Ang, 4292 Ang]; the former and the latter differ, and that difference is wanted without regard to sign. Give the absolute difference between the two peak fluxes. 0.20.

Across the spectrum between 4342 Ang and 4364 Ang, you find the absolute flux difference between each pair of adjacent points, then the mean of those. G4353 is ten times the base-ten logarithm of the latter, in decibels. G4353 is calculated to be -10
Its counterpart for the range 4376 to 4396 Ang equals -15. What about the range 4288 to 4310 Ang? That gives -13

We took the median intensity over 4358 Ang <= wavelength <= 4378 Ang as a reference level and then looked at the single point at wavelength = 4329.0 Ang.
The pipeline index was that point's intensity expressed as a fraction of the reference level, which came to 0.91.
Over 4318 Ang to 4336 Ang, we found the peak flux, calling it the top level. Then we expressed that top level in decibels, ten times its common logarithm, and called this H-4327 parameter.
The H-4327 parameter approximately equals 3.5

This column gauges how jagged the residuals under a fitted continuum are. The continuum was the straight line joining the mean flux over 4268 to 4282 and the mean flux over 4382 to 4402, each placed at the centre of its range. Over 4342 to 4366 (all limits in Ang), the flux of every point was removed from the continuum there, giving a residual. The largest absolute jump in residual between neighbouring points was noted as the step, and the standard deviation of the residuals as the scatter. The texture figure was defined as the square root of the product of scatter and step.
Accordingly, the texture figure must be 0.18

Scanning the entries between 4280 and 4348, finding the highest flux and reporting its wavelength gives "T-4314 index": 4341.0 Ang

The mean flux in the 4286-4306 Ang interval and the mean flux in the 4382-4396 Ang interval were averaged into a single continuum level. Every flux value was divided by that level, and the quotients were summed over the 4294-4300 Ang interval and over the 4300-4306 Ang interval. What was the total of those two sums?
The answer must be 3.78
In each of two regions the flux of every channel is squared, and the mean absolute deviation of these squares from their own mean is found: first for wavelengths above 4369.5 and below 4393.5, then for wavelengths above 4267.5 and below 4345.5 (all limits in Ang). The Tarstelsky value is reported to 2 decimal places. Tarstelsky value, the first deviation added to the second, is 0.54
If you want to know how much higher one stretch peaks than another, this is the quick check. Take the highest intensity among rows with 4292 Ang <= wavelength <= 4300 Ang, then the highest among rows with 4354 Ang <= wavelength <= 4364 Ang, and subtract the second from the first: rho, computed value -0.18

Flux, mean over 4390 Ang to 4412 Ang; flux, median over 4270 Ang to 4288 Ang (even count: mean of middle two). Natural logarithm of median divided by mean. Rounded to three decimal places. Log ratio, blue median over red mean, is 0.035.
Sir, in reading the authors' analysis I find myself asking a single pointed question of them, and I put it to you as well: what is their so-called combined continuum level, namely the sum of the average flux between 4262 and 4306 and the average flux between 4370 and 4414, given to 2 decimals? 4.17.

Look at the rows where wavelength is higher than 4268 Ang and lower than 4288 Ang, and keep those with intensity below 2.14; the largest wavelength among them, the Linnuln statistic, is 4287.0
